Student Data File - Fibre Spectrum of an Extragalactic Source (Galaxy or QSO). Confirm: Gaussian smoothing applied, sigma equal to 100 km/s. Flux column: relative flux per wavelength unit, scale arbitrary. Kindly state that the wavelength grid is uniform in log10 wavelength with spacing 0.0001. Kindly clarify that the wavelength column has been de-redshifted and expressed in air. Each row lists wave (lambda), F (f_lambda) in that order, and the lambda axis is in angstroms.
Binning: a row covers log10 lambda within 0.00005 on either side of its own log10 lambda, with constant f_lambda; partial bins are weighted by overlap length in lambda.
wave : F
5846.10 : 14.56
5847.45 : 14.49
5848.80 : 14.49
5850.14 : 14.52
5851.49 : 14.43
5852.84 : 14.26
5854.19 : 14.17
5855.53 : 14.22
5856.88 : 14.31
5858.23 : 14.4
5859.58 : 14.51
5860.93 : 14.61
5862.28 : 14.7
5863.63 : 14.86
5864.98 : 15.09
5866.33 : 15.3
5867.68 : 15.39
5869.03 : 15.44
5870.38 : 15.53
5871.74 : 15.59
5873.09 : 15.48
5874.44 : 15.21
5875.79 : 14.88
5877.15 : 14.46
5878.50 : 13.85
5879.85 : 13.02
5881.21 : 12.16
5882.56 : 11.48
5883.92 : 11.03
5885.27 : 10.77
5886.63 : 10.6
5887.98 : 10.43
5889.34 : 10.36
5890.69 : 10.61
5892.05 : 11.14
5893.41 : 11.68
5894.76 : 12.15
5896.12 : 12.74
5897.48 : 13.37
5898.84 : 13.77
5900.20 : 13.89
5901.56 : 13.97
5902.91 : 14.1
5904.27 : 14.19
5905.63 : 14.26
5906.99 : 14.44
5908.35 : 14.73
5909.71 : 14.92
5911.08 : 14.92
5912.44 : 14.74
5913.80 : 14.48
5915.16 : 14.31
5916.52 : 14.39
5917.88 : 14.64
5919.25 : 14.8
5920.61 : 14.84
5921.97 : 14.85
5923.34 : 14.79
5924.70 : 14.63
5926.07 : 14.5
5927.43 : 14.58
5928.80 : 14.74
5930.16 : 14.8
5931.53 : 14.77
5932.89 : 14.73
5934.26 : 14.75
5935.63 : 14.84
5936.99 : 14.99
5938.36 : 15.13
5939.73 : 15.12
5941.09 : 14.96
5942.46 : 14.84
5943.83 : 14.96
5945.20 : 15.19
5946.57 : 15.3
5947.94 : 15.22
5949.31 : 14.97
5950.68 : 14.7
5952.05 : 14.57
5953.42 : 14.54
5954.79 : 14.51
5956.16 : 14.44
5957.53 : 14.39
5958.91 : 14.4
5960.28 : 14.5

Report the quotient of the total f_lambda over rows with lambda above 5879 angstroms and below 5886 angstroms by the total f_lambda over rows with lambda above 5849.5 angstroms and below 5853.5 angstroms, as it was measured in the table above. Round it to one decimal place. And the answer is 1.4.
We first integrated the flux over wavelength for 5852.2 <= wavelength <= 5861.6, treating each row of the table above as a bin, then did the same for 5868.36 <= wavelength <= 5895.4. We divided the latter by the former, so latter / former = 2.6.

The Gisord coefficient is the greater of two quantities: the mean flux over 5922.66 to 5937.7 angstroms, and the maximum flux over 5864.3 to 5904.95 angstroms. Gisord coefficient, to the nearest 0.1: 15.6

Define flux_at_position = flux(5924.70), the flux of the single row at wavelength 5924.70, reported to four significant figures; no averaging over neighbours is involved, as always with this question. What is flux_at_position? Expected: 14.63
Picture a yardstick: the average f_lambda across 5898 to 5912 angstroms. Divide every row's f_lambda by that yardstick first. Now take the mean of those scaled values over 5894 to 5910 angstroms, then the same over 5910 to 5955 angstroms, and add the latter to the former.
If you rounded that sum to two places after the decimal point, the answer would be 2.00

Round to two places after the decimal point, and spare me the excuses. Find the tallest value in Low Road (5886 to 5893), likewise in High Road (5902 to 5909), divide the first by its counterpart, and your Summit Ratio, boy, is 0.76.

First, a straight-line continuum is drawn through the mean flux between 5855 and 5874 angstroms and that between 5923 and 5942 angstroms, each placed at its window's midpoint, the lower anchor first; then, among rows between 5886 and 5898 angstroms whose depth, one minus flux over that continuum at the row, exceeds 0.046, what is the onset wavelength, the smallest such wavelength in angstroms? 5886.63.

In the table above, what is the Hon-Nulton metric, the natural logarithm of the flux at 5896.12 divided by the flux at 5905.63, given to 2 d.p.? -0.11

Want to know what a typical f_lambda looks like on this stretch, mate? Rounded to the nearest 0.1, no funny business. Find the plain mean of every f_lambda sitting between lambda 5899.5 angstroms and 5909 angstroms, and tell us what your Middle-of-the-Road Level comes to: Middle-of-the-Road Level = 14.2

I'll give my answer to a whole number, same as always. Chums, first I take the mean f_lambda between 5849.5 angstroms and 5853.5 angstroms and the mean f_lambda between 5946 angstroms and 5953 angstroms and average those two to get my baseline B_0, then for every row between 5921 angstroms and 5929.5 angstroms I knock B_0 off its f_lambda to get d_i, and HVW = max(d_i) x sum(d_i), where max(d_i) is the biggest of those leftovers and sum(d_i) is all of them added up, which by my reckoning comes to 0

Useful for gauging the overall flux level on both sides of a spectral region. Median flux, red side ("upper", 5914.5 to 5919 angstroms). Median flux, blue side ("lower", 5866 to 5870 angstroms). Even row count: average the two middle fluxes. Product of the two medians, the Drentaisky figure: 221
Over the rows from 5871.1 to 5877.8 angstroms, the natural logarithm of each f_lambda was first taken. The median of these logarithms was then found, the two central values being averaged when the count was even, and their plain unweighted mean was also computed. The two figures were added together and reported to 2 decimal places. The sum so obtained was 5.44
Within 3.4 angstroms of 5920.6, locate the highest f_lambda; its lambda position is 5921.97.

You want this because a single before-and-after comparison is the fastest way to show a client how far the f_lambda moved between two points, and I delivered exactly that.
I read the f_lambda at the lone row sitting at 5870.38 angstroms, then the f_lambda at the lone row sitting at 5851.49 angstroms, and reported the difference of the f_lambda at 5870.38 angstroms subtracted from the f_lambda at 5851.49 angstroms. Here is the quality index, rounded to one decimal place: -1.1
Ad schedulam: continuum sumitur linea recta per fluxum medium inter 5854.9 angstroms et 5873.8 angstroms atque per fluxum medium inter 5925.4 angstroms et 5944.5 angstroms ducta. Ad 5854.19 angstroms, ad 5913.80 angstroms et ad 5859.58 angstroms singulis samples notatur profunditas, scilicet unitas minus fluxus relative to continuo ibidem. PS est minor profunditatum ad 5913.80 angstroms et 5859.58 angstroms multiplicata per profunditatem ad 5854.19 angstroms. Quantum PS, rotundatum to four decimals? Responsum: 0.0014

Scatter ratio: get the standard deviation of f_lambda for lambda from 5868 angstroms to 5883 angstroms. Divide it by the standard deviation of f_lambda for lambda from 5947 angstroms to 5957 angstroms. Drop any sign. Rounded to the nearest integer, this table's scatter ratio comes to 5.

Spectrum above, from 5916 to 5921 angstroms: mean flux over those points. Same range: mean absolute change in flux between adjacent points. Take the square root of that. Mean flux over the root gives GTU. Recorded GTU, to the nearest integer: 38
